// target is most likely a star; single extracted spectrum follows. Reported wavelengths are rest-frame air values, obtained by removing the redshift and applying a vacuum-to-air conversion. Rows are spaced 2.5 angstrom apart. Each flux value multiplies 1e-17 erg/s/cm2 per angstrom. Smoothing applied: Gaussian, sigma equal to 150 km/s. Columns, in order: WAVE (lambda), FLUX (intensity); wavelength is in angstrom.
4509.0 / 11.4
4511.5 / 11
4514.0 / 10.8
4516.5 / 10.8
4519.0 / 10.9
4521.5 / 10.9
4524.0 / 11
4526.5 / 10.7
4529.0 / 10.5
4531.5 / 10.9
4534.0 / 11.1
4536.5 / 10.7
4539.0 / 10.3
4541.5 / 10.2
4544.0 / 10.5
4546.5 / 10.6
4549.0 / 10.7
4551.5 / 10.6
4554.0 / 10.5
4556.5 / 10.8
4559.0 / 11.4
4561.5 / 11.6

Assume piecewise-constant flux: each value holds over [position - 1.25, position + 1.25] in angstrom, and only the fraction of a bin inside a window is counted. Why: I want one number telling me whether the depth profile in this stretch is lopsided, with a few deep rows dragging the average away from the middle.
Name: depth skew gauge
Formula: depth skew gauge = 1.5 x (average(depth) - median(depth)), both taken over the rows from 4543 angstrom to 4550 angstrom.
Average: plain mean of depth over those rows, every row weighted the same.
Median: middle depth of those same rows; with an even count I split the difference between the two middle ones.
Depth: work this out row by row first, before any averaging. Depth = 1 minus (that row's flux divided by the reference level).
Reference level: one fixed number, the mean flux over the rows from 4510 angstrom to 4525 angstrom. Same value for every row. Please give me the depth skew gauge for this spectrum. 0.000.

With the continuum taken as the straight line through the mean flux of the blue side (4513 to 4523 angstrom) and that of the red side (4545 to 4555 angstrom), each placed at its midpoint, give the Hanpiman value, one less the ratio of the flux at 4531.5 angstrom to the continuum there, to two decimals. -0.01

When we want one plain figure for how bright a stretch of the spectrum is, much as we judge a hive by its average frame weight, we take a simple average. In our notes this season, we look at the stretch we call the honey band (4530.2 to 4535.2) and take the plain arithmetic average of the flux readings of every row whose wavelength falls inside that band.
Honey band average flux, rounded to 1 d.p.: 11.0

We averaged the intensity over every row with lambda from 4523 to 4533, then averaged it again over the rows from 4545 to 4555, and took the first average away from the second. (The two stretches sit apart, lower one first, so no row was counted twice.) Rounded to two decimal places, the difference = -0.18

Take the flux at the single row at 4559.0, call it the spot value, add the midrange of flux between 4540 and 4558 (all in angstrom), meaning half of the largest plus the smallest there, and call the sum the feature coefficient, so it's 21.9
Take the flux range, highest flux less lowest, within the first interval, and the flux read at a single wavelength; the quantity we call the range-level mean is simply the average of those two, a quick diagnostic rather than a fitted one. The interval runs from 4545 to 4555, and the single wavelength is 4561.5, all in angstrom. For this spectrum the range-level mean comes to 5.90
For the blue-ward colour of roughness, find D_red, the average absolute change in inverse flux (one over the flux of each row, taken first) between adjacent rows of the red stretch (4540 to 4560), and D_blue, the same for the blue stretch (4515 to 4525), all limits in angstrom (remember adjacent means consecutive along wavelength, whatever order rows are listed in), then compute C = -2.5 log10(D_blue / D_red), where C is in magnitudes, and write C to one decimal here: 1.4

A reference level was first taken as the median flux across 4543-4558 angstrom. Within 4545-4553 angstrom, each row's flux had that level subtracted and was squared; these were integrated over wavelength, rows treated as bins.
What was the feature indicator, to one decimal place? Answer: 0.0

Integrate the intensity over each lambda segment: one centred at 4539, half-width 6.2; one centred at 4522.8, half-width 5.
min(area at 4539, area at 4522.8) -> 109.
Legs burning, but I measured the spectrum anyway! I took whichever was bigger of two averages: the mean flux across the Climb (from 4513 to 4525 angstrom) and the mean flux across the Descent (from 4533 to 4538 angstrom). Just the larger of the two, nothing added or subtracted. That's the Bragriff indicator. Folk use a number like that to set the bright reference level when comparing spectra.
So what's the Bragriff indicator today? 10.9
